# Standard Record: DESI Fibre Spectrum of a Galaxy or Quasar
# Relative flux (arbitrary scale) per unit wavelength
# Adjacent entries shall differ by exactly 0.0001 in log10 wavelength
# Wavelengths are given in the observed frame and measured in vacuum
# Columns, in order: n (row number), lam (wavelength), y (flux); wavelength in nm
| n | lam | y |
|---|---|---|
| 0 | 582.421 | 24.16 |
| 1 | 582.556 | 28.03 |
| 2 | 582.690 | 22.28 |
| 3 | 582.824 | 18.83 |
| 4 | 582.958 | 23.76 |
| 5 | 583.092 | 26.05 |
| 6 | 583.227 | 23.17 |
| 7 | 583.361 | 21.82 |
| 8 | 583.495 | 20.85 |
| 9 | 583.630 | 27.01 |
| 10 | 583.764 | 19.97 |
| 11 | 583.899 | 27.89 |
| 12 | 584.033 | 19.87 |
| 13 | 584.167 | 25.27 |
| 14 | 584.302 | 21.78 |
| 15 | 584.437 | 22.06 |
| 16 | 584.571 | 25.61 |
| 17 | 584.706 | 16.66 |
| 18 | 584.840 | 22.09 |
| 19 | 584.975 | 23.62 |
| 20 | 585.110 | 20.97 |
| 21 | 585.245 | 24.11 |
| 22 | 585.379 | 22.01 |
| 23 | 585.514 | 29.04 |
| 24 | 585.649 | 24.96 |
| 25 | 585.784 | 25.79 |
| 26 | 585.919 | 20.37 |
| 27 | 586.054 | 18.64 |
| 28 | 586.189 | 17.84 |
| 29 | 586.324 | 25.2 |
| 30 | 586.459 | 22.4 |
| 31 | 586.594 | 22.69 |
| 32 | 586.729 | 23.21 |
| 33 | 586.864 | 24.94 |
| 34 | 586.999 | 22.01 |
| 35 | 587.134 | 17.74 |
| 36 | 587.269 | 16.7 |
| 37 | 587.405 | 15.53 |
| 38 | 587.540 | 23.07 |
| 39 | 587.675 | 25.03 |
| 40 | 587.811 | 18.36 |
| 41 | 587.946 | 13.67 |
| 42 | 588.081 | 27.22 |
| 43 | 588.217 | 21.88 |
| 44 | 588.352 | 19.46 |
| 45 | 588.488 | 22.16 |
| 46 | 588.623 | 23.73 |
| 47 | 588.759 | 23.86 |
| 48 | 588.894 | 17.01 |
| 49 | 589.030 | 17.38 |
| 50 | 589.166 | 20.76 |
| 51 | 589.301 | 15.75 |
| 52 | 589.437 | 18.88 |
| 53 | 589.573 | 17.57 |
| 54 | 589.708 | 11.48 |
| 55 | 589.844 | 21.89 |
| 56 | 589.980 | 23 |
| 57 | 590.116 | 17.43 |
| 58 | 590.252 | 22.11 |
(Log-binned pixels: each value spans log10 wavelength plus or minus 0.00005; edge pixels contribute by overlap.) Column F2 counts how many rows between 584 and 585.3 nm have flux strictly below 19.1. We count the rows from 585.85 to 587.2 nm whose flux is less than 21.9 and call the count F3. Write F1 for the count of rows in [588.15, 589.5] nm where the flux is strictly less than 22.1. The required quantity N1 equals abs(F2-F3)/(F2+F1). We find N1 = 0.4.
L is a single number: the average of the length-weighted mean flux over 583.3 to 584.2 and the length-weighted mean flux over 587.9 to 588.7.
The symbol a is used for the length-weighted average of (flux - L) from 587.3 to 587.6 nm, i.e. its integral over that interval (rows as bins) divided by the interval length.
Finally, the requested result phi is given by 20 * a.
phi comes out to -70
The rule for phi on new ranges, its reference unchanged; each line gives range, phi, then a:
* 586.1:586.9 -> 3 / 0.1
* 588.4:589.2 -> -32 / -1.6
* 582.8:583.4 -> 13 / 0.7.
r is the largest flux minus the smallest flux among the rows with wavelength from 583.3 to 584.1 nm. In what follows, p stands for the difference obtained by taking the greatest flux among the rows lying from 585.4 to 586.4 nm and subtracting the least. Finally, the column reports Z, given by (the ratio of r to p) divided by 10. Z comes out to 0.072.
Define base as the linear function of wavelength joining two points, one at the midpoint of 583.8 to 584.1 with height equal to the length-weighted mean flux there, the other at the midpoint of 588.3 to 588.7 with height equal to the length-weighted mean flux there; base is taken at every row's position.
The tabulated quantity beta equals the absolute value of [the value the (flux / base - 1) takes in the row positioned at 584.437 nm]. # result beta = 0.054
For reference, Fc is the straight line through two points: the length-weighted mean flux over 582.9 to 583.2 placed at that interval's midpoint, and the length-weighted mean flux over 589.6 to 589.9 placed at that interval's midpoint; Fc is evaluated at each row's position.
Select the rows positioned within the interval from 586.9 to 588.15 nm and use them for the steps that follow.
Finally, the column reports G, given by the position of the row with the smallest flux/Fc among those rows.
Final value 587.946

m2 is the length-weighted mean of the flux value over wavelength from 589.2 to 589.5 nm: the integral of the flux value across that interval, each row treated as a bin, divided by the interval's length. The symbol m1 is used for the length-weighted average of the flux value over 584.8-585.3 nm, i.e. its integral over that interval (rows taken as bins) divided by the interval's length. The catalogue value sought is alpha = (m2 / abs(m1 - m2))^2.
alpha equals 13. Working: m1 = 22.7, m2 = 17.7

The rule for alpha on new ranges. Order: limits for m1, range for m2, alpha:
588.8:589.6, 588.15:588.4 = 60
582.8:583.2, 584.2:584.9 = 206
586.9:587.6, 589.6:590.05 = 1159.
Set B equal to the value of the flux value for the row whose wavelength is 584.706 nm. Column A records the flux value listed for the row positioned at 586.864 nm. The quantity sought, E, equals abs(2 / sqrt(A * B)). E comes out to 0.098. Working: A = 24.94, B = 16.66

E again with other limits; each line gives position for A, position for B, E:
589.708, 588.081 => 0.113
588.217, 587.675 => 0.085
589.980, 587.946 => 0.113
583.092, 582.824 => 0.090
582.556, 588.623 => 0.078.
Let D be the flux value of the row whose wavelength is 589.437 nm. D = 18.88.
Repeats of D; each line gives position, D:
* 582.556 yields 28.03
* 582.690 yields 22.28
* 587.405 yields 15.53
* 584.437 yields 22.06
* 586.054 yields 18.64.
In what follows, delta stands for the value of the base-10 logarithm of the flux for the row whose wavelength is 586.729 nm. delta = 1.37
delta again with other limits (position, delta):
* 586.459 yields 1.35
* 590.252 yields 1.34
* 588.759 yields 1.38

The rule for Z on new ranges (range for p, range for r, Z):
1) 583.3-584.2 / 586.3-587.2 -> 0.093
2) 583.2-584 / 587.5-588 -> 0.143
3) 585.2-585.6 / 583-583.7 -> 0.088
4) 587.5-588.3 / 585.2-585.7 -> 0.052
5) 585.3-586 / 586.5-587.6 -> 0.109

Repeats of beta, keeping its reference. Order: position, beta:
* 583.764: 0.152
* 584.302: 0.068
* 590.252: 0.039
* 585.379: 0.043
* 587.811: 0.171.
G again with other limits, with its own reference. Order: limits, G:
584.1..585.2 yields 584.706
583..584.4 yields 583.764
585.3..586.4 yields 586.189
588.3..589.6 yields 589.301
